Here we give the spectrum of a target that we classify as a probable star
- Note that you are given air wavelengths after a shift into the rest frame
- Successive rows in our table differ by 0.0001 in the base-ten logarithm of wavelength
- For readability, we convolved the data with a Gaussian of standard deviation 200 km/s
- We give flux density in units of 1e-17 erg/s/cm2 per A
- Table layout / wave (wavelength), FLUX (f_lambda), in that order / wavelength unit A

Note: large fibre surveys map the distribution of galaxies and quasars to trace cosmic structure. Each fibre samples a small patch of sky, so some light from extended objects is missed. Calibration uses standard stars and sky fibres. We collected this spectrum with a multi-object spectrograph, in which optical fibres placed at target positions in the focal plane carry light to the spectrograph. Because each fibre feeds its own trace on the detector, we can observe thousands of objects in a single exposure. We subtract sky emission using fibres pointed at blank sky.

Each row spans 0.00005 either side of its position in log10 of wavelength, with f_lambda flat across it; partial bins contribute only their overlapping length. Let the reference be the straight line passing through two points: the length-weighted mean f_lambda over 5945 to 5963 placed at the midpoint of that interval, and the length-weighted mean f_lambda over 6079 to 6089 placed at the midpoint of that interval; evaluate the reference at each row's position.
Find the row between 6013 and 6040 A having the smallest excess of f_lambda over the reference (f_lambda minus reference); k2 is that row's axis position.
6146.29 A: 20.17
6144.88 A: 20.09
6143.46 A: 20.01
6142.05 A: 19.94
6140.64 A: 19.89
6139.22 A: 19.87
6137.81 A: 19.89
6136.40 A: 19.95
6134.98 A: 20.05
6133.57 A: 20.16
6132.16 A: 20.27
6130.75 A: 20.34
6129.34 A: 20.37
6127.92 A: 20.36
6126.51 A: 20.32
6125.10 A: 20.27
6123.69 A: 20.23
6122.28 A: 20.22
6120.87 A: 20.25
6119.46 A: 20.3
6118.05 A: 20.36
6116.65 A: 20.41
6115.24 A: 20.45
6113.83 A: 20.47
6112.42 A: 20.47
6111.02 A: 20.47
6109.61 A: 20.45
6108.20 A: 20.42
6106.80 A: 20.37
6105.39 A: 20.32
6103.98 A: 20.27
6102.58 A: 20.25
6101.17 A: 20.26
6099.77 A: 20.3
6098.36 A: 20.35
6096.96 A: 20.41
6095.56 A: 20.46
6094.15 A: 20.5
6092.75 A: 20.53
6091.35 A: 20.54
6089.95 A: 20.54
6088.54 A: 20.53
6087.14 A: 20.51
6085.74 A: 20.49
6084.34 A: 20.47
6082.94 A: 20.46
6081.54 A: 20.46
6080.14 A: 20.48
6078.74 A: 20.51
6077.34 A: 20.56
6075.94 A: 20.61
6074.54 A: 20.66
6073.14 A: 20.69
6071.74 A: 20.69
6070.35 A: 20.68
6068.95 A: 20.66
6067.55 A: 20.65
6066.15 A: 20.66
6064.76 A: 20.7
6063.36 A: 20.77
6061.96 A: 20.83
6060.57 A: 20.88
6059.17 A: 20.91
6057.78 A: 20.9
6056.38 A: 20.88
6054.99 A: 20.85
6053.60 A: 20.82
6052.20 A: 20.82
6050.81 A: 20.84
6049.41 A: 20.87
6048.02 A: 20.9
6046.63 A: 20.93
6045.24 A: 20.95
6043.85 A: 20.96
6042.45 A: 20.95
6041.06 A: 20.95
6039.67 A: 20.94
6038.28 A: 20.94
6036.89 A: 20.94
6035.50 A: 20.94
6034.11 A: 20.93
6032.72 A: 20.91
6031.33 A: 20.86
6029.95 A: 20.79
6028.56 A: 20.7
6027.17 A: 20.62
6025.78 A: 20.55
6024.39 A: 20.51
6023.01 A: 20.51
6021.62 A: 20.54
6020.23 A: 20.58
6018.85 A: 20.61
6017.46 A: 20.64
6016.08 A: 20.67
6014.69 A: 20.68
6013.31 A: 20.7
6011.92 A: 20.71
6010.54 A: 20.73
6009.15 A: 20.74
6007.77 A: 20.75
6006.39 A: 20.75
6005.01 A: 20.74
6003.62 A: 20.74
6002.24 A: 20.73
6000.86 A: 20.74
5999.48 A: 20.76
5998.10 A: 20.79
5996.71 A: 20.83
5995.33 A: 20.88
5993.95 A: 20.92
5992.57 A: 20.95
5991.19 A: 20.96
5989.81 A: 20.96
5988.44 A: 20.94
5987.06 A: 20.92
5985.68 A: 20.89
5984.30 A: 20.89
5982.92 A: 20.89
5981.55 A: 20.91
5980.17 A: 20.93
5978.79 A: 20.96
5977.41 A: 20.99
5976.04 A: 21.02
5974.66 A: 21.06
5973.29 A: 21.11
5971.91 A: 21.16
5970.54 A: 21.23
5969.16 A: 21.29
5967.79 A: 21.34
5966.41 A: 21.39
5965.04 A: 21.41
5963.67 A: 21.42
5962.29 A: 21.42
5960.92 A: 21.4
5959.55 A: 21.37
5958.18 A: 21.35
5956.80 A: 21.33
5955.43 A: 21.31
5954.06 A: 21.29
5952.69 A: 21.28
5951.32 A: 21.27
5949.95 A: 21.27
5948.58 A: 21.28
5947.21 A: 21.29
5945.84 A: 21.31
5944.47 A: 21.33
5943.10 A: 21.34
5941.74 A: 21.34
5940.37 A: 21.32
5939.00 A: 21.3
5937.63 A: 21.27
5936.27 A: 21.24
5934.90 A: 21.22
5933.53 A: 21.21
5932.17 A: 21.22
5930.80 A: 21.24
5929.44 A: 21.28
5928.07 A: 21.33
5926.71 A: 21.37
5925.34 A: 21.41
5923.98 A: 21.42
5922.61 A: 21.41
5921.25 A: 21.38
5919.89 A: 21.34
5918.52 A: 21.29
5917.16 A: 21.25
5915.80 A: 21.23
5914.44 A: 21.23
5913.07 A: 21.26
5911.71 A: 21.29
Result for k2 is 6023.01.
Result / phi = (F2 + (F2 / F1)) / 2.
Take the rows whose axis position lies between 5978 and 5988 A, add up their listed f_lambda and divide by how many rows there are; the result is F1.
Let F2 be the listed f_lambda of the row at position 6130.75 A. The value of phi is 10.66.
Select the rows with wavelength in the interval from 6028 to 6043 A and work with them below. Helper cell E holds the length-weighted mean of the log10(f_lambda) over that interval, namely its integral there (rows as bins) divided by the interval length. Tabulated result 1.321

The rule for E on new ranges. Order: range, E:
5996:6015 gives 1.317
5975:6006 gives 1.320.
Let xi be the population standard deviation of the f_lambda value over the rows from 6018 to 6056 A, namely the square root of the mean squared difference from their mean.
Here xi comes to 0.16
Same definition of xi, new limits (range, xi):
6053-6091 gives 0.15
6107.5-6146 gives 0.20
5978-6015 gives 0.10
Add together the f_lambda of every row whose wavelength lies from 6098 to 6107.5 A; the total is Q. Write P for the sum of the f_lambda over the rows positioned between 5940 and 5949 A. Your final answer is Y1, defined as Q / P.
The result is 0.95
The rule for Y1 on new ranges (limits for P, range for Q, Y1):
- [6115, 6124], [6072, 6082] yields 1.01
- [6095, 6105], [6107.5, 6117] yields 1.01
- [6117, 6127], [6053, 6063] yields 1.03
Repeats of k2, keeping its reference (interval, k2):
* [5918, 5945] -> 5918.52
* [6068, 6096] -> 6081.54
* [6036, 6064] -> 6052.20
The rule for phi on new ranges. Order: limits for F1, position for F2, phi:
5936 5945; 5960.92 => 11.20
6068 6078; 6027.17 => 10.81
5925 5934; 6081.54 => 10.71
